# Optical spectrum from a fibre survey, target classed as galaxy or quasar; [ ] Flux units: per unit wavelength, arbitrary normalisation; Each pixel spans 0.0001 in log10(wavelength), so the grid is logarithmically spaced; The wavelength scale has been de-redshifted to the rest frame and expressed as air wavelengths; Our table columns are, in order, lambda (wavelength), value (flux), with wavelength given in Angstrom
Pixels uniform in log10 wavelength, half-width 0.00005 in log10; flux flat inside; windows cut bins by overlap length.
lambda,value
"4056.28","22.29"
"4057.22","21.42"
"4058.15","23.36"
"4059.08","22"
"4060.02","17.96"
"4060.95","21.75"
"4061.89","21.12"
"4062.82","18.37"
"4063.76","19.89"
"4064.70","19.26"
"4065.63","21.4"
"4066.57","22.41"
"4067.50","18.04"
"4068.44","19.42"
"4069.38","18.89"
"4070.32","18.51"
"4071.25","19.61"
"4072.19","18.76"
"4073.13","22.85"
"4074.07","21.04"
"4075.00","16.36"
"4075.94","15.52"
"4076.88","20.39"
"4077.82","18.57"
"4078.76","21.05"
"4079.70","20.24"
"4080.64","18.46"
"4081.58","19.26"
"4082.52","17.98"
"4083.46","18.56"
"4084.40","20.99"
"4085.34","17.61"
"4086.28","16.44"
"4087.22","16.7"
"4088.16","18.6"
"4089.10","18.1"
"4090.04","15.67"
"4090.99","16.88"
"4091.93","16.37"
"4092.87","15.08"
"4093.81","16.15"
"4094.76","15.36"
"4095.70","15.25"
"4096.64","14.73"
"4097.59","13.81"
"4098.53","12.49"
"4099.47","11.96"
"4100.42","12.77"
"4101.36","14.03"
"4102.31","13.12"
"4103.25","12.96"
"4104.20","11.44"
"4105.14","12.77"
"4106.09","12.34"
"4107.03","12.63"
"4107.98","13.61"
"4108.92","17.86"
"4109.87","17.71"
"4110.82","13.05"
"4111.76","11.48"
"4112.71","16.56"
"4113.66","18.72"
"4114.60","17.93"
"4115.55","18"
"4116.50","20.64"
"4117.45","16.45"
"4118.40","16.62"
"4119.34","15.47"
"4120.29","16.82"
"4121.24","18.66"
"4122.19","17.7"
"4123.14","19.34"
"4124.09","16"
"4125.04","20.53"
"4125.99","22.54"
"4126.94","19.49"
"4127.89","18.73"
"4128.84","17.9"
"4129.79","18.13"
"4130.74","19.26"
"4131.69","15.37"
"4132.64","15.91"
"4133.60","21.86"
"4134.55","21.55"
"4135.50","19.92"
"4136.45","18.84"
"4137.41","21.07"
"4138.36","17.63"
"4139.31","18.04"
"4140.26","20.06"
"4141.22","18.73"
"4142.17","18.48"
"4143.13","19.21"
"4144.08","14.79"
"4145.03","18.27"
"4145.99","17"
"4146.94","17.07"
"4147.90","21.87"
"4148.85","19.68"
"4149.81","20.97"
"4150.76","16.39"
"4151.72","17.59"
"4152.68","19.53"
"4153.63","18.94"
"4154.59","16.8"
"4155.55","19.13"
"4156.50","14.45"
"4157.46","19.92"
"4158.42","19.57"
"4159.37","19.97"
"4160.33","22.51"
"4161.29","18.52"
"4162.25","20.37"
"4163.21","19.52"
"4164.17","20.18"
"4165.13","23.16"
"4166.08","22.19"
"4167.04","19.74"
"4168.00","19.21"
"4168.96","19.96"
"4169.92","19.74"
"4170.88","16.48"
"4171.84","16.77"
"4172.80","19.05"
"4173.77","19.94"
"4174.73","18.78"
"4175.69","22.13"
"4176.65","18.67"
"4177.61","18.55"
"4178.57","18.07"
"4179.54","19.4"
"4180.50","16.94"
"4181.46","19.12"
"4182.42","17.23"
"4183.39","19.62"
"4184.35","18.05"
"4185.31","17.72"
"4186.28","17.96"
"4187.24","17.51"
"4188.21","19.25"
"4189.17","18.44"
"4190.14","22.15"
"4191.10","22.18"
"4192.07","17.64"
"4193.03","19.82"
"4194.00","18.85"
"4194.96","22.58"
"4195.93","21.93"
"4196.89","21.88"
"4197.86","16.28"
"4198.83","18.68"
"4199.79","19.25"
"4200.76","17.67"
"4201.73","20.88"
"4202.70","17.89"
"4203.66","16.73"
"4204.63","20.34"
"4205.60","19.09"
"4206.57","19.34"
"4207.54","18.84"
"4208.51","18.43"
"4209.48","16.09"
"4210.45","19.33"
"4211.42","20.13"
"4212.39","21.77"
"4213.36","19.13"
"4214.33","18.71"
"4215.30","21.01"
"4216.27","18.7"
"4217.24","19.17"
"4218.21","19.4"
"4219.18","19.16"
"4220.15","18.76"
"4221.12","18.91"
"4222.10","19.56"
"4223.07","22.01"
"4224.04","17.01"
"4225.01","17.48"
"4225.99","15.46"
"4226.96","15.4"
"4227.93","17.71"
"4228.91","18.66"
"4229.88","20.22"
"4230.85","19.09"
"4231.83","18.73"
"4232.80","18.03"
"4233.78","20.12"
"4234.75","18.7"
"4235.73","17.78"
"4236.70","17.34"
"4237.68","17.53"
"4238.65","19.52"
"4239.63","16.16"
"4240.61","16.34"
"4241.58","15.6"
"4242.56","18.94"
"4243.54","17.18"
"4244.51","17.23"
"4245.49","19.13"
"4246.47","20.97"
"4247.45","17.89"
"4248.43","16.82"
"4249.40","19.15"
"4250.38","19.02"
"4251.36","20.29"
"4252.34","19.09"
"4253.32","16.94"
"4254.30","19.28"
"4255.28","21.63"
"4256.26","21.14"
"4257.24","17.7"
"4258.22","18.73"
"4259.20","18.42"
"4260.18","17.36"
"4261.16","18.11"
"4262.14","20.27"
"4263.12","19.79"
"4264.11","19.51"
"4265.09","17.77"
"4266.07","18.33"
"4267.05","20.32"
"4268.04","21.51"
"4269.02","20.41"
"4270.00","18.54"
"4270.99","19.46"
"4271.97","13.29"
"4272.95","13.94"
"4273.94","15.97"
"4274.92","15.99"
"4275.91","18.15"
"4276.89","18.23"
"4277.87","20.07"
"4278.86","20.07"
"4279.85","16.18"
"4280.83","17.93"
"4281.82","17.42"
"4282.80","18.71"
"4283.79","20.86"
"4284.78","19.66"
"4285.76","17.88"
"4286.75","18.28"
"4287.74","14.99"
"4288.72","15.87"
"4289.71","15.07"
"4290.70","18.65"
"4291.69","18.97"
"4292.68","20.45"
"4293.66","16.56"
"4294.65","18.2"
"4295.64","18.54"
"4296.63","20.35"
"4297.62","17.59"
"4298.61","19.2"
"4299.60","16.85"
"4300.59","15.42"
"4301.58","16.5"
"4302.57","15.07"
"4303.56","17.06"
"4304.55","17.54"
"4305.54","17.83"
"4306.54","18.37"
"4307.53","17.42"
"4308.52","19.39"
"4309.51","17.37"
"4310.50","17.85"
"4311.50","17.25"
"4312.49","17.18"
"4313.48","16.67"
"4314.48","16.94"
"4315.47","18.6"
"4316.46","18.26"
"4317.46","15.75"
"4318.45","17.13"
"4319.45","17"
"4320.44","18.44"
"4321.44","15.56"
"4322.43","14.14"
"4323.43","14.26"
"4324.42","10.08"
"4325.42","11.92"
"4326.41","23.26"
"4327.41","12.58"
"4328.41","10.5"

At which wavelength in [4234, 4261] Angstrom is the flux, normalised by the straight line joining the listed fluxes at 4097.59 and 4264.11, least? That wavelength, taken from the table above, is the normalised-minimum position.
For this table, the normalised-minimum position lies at 4241.58 Angstrom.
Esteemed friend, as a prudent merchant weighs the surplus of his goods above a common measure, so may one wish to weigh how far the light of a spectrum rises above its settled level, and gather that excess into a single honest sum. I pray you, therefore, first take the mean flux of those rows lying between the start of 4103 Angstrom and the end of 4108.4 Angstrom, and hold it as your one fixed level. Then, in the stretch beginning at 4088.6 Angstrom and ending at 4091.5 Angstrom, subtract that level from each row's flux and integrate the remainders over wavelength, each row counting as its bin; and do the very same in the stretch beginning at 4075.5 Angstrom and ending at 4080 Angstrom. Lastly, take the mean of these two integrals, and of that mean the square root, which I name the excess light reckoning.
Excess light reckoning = 4.6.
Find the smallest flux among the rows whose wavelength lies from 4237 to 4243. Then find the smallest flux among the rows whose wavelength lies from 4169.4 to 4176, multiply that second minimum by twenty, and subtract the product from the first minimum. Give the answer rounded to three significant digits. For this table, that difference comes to -314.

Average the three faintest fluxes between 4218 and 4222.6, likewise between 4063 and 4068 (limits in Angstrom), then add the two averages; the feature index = 38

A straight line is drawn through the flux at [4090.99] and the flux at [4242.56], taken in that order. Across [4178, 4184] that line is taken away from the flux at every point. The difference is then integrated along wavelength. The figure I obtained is 2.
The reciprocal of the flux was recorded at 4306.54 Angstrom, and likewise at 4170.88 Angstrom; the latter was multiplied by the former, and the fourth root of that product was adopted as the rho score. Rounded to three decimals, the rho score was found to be 0.240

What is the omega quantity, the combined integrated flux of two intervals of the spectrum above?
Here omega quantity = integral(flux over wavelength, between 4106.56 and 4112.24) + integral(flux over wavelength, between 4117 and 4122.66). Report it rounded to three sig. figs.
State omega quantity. 178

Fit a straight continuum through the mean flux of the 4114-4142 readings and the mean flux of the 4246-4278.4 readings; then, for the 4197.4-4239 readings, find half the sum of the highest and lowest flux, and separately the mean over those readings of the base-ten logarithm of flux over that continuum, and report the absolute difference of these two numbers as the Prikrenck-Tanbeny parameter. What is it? 18.7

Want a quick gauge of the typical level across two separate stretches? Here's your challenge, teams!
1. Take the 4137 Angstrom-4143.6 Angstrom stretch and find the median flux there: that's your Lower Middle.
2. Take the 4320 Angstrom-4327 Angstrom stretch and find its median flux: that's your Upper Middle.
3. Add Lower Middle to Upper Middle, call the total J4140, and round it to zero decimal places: 33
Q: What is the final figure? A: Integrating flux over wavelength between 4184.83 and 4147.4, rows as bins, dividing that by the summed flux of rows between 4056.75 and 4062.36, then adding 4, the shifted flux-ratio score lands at 9.6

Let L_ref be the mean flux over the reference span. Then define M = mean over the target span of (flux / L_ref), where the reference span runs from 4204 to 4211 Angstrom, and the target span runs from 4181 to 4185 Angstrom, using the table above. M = 0.99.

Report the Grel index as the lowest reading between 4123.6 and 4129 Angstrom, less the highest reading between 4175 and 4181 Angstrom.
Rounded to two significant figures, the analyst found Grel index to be -6.1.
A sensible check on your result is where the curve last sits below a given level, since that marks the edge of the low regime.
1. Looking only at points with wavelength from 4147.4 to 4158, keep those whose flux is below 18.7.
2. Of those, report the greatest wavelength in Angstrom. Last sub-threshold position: 4156.50 Angstrom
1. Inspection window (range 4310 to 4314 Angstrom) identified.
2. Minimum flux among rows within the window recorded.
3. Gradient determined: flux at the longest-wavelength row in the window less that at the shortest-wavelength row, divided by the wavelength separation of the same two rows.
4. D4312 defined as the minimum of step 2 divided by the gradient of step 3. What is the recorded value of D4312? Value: -42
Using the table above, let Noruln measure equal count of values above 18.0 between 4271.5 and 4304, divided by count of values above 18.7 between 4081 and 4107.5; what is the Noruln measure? 7.5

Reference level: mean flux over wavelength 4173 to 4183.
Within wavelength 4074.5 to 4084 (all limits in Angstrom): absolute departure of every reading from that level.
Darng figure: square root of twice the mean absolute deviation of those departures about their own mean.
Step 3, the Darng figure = 1.31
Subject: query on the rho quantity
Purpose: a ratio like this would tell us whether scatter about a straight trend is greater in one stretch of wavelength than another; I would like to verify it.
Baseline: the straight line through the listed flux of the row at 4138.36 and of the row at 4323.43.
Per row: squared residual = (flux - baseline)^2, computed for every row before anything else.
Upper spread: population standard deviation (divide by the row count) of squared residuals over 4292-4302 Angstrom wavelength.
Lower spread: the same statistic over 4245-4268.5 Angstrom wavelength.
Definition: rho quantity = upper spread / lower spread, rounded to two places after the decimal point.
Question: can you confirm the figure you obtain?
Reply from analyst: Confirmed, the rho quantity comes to 1.01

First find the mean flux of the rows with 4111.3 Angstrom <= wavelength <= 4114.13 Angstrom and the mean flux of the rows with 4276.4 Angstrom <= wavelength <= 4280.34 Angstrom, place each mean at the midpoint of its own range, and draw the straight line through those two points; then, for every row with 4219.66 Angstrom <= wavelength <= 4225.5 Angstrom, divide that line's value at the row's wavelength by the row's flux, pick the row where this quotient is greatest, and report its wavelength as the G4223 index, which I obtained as 4224.04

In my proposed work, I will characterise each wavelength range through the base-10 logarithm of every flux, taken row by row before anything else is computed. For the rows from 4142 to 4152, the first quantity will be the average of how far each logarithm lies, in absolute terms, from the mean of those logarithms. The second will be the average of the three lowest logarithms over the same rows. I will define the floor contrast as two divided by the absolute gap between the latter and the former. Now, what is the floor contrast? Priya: 1.71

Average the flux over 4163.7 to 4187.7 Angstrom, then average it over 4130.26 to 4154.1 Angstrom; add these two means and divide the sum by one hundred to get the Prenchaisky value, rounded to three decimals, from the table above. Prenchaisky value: 0.378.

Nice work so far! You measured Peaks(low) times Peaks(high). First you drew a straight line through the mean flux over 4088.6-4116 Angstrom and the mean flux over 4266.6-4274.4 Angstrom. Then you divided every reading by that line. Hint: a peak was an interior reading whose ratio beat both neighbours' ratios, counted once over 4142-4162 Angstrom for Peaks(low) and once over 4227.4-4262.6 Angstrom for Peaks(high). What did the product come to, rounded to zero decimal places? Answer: 80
